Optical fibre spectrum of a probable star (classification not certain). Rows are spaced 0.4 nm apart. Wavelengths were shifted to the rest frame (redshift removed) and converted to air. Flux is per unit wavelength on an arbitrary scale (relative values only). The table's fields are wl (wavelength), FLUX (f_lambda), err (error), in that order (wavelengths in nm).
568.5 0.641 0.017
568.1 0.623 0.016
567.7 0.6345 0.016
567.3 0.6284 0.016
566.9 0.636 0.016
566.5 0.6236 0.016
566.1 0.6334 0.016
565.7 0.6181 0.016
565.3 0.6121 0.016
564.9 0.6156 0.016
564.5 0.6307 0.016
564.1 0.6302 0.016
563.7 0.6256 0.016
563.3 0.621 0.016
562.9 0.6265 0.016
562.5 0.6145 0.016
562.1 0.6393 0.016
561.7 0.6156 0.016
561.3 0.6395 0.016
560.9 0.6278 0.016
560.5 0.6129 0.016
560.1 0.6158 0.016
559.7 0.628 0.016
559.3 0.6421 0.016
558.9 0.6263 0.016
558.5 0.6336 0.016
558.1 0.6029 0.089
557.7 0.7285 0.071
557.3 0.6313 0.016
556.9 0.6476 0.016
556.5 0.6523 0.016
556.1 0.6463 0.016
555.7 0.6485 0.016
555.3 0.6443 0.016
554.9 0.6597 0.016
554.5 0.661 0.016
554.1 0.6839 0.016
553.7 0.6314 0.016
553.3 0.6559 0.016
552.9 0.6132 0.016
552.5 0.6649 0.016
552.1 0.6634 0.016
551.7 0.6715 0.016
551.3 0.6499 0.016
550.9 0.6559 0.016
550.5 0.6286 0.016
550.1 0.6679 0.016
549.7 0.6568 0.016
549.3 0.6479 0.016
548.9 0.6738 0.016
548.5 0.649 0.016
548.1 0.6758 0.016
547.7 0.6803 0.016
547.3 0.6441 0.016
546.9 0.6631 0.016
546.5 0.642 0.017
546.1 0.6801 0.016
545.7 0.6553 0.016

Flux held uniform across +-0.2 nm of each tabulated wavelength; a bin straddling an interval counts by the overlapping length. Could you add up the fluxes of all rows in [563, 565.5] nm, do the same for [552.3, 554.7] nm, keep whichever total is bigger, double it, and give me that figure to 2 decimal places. 7.82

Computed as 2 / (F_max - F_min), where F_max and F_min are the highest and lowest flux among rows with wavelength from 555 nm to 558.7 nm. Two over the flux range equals 16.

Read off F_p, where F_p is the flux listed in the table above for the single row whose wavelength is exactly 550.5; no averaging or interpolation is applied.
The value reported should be 0.6286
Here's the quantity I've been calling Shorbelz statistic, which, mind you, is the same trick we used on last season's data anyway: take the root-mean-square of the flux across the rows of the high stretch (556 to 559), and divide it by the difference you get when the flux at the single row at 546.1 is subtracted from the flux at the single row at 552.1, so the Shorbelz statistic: -39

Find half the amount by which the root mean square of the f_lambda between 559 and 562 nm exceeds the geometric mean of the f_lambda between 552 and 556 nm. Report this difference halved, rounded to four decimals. -0.0131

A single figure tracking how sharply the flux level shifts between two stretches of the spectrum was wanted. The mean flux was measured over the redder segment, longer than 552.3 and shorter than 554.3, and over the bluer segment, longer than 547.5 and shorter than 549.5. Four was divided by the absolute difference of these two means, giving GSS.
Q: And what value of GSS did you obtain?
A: 258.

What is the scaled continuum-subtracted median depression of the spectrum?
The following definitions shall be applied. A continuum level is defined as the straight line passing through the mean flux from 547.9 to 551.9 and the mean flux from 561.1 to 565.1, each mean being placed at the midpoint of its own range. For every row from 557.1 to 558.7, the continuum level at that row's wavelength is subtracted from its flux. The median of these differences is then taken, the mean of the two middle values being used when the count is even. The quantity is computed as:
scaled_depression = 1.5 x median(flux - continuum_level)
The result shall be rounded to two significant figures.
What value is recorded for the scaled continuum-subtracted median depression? -0.0089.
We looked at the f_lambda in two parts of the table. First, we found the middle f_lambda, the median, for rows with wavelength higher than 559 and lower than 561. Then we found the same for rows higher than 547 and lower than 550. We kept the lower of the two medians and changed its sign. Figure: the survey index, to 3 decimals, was -0.628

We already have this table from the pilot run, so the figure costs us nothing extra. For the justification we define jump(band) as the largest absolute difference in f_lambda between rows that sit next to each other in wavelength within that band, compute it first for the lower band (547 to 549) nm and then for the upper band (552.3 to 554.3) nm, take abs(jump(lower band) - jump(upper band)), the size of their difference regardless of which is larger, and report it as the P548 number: 0.016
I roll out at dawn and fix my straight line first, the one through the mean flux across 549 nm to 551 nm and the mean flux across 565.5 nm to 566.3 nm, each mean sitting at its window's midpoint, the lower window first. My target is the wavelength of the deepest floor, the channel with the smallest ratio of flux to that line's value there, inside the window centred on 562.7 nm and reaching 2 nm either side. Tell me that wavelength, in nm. 561.7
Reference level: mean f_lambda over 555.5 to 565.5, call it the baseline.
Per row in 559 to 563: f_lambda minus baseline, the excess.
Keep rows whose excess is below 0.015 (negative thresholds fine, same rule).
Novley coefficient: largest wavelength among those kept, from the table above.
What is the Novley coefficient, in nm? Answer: 562.9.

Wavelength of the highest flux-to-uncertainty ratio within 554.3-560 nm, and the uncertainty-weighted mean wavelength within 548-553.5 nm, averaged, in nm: 552.60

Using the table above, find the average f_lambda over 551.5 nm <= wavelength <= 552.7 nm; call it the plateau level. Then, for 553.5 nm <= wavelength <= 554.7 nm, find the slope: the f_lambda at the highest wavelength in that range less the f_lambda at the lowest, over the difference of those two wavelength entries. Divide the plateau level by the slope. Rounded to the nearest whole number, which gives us 18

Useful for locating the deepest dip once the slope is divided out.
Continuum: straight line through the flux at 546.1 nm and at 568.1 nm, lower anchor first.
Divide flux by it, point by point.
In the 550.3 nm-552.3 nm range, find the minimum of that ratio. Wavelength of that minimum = 550.5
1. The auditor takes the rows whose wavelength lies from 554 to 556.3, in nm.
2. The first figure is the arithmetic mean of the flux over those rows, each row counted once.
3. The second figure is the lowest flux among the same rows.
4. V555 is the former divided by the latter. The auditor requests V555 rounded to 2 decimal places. 1.02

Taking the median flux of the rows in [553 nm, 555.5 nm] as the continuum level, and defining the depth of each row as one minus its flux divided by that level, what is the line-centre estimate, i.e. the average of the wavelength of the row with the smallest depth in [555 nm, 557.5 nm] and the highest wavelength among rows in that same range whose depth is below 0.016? 556.70 nm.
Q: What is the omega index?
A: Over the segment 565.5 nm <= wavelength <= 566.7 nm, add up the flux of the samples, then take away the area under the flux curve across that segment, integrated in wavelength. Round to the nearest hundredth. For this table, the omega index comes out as 1.13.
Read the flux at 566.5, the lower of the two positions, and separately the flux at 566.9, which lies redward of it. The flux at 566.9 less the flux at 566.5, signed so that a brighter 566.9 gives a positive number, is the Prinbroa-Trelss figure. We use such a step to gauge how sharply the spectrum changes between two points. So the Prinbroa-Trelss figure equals 0.012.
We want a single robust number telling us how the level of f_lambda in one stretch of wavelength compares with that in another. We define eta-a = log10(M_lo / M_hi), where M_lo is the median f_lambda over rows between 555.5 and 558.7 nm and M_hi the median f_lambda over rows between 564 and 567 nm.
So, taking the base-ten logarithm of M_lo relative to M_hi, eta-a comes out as 0.014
